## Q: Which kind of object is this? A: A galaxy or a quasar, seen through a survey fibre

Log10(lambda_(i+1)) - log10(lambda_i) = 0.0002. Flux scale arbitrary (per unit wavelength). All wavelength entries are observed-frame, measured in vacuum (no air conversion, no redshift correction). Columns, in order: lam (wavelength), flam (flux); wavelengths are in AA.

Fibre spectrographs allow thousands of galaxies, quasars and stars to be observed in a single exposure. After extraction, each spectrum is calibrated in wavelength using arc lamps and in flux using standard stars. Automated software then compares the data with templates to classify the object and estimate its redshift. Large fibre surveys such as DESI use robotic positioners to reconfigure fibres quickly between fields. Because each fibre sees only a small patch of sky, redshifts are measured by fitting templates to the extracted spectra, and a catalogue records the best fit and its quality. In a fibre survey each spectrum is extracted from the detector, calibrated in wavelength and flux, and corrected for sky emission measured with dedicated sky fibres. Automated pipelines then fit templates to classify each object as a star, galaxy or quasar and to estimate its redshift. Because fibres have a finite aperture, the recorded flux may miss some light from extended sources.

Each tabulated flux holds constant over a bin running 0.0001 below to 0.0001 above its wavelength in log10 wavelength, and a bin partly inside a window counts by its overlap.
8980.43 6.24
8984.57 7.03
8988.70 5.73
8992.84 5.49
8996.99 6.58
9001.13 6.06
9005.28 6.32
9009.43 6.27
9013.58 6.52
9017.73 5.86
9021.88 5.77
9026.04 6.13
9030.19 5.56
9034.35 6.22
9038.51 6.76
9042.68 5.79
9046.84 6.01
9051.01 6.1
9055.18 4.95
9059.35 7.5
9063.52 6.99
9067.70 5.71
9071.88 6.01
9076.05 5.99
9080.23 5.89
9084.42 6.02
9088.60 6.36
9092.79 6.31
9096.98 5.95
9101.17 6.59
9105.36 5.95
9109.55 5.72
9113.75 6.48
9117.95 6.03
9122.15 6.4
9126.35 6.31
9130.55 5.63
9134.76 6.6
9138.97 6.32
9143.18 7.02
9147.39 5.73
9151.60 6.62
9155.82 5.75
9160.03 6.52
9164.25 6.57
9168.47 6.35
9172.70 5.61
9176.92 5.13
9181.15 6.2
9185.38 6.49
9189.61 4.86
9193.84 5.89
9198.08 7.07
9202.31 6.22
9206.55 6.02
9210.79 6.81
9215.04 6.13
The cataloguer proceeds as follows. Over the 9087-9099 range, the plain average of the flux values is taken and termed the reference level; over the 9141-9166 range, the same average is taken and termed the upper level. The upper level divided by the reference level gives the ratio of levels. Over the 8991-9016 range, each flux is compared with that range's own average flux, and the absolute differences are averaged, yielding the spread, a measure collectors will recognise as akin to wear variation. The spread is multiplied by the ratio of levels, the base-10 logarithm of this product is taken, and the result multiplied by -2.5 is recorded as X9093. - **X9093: 1.32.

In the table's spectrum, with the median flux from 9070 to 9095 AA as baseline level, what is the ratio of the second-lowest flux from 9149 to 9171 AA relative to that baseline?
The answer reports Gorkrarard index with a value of 1.06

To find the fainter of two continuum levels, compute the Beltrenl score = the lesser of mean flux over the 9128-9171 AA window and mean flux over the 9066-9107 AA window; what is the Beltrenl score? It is 6.08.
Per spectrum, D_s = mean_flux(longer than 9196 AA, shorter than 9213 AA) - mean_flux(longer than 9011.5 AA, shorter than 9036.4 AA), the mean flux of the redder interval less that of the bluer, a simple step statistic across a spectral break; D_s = 0.5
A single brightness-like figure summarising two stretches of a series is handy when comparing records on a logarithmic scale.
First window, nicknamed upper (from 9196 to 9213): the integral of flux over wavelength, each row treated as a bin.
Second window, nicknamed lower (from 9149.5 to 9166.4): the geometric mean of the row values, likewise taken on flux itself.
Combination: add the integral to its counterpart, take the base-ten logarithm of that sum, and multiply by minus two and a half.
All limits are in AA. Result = -5.17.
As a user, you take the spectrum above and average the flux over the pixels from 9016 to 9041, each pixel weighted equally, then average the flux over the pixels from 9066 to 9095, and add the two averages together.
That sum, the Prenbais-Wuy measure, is 12.1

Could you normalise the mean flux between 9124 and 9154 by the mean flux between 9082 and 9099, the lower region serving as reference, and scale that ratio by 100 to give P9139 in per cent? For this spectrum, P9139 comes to 103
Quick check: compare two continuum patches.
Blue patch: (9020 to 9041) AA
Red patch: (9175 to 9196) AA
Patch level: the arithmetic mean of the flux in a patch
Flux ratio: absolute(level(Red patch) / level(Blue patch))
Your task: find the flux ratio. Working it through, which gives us 0.94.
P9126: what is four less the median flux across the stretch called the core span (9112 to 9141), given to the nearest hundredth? -2.32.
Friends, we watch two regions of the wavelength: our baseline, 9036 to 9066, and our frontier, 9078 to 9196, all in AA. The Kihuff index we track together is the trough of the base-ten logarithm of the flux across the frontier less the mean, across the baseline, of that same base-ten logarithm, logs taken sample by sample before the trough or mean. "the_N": -0.11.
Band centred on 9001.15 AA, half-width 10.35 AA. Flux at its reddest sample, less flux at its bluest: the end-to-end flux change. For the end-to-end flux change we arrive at 0.78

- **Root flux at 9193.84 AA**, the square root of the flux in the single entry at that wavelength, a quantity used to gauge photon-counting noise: 2.43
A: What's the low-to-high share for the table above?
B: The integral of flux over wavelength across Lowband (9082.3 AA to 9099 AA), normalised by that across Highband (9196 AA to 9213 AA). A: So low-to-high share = 0.93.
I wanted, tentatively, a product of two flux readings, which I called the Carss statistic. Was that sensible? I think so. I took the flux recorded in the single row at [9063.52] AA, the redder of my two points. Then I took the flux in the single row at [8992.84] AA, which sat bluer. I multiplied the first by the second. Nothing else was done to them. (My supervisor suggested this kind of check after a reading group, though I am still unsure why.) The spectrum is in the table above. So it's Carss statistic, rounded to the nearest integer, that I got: 38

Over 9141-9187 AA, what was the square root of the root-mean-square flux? 2.491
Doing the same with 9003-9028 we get 2.480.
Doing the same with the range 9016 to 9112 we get 2.473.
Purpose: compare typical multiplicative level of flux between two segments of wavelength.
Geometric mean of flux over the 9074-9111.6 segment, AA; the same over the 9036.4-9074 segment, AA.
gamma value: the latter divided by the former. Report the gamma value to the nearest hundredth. 1.01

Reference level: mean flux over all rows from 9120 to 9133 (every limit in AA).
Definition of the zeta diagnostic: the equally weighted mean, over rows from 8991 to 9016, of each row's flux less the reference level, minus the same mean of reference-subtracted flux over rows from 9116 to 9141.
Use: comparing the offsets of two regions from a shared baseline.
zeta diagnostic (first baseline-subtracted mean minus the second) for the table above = -0.01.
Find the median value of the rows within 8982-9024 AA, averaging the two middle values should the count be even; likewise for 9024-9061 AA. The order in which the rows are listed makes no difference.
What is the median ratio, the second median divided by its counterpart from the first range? 0.99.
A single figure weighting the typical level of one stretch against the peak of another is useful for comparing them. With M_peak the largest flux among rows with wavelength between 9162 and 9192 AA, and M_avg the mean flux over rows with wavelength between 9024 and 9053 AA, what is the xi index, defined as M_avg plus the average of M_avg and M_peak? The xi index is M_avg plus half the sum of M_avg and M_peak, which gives 12.4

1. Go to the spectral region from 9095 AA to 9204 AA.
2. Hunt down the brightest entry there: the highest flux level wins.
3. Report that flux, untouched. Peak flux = 7.07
